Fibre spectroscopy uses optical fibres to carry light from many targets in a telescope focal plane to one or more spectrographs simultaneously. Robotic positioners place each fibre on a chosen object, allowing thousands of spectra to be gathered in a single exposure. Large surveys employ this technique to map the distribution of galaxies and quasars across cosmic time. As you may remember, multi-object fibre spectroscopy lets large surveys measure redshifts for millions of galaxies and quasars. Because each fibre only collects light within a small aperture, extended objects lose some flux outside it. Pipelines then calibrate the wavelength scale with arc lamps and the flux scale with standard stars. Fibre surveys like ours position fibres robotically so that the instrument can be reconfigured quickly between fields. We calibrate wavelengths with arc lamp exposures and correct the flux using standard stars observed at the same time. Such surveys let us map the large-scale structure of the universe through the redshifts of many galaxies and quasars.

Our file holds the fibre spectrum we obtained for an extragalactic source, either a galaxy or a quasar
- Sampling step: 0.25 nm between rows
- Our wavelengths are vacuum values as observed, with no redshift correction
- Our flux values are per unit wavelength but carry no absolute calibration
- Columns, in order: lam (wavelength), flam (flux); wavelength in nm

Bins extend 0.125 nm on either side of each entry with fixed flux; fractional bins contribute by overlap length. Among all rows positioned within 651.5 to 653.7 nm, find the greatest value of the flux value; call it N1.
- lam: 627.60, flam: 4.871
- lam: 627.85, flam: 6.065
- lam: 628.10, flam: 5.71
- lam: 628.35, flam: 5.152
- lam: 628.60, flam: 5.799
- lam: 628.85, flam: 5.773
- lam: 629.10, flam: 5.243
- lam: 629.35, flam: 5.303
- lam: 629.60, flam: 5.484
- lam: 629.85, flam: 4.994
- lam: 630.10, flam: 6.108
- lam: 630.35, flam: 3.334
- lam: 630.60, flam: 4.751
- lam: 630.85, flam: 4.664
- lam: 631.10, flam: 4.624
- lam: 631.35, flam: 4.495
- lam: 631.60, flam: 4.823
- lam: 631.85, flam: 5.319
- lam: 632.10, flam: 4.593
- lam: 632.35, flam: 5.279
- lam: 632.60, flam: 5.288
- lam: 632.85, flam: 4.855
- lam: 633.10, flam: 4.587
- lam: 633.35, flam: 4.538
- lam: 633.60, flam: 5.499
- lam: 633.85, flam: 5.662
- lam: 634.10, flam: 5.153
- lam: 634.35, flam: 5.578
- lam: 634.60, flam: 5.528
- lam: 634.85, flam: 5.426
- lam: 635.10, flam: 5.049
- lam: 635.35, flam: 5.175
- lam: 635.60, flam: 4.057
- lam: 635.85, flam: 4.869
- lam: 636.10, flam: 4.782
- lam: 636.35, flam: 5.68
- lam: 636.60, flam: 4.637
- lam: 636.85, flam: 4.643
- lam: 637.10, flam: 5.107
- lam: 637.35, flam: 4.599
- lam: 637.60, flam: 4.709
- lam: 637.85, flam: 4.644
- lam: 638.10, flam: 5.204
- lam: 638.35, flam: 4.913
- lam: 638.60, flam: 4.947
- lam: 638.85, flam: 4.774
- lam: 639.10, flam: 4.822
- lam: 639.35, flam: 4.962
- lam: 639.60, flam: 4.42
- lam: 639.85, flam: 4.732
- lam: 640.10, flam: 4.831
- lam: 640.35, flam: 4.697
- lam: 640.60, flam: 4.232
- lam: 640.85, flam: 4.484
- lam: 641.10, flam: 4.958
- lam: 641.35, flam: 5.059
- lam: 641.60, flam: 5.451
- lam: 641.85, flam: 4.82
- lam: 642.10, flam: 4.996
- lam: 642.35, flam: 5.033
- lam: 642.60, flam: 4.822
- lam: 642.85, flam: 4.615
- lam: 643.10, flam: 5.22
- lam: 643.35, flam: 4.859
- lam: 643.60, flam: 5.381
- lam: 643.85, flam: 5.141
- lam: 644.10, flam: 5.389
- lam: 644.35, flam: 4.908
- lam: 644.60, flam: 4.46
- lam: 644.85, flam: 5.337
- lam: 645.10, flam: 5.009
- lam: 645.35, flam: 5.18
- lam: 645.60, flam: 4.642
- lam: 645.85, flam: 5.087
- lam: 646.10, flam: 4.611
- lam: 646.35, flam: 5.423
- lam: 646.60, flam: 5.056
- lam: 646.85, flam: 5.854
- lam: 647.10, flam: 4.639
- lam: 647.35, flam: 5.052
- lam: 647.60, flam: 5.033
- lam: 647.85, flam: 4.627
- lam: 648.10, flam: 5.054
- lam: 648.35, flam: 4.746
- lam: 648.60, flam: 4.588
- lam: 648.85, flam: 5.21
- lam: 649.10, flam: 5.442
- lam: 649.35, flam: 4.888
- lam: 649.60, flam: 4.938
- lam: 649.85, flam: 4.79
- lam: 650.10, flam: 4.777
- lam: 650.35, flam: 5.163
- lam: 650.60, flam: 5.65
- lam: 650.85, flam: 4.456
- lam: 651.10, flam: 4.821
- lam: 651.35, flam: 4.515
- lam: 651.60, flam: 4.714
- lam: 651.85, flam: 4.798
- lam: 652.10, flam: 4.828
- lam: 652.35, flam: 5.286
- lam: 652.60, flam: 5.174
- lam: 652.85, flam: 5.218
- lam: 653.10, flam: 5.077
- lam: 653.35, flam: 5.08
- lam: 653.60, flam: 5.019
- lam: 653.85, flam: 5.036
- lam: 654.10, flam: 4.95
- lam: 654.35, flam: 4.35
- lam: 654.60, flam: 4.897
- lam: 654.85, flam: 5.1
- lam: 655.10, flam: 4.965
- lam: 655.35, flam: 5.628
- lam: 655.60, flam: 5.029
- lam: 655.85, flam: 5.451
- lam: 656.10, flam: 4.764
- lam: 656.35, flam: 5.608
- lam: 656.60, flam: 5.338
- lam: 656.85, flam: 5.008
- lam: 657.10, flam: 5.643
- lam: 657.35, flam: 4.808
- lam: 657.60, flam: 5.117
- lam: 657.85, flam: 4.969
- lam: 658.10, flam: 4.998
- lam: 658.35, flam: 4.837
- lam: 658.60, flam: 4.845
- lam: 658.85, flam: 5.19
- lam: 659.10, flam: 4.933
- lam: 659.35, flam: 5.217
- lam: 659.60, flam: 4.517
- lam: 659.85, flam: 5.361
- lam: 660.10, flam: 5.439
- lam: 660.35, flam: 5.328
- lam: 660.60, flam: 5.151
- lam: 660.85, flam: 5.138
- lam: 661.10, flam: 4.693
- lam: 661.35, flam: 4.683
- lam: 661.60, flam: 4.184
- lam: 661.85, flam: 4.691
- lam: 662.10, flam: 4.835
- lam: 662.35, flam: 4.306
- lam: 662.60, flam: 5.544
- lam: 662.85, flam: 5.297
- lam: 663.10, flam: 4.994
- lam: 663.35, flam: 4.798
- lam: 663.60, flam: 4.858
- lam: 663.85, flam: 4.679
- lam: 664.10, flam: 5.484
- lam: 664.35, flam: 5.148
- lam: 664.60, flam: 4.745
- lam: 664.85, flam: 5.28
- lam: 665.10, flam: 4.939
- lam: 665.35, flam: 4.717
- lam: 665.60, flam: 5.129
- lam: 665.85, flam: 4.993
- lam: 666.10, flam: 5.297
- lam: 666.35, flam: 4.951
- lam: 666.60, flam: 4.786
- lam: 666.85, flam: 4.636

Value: 5.286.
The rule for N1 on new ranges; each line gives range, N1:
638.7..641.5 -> 5.059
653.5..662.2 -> 5.643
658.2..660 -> 5.361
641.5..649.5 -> 5.854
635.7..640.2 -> 5.68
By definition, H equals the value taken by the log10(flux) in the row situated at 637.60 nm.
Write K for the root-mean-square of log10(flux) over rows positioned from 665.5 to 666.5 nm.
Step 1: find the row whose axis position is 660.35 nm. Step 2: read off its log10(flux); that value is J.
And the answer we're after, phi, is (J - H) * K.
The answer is 0.038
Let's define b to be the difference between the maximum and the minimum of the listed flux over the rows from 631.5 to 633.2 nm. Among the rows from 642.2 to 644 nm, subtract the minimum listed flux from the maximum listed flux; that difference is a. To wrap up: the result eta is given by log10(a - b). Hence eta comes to -1.5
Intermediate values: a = 0.77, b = 0.7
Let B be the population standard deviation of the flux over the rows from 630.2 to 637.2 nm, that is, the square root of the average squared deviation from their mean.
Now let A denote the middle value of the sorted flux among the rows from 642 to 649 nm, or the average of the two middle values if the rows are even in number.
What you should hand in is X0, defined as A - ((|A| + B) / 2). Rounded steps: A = 5.03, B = 0.51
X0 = 2.26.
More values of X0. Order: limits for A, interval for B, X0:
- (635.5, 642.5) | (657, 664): 2.24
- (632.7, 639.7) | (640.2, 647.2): 2.27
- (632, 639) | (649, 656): 2.31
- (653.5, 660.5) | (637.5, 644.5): 2.37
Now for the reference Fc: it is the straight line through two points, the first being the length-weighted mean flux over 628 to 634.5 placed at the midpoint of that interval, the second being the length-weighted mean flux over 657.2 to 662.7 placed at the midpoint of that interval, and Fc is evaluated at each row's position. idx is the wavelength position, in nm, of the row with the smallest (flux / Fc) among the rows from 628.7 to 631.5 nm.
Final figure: 630.35 nm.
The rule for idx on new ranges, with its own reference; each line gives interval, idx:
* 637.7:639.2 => 637.85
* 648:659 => 654.35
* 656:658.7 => 656.10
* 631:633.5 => 631.35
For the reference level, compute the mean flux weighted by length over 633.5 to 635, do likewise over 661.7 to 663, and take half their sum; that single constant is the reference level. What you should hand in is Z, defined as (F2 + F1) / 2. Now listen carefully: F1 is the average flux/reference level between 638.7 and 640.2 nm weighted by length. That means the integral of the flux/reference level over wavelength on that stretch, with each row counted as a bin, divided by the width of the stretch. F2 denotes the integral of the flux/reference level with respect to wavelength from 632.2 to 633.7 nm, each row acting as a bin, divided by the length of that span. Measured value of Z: 0.94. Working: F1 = 0.92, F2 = 0.96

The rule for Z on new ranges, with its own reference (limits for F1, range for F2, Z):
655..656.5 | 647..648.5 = 0.97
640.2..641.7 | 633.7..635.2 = 0.98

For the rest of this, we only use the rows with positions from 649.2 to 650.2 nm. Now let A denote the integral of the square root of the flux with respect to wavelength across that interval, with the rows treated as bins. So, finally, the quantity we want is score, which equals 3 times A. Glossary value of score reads 6.6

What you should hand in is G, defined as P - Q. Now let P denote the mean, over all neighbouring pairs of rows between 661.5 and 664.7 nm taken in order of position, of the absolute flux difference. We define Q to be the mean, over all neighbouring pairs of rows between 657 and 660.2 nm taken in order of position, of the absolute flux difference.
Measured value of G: 0.08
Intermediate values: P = 0.41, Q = 0.33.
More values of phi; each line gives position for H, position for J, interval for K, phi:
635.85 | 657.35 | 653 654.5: -0.004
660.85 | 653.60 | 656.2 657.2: -0.007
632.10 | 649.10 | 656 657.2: 0.053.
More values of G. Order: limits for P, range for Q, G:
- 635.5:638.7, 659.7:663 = 0.07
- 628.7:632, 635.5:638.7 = 0.23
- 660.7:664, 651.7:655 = 0.17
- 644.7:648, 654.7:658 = 0.01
